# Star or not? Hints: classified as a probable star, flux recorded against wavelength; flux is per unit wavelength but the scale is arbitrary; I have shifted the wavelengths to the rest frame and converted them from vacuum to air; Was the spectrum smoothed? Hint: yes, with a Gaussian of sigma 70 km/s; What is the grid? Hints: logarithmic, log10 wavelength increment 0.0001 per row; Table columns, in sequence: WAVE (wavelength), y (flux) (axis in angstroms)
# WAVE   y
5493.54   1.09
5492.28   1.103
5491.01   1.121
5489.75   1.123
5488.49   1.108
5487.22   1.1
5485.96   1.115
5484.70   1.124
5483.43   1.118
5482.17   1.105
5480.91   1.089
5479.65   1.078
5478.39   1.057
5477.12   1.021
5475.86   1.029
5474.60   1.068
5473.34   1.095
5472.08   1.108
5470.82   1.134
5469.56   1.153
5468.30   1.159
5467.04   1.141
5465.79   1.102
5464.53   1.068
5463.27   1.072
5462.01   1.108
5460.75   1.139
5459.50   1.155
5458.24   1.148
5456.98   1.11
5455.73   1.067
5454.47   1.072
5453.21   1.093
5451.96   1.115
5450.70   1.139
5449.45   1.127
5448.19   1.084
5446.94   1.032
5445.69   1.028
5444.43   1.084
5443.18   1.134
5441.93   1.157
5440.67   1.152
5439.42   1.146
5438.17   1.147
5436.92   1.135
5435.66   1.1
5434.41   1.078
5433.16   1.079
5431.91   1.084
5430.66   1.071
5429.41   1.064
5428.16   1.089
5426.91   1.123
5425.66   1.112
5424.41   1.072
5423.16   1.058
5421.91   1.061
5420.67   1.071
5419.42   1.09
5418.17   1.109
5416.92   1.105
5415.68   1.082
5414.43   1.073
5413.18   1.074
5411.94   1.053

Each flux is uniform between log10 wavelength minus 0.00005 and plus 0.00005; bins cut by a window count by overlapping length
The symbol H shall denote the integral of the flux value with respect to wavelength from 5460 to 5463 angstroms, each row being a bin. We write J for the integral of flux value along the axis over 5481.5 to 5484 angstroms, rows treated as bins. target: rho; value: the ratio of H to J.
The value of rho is 1.21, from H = 3.36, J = 2.8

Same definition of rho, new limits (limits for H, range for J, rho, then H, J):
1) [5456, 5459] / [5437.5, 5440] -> 1.17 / 3.37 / 2.9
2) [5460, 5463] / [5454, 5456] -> 1.57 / 3.36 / 2.1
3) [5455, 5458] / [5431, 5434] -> 1.01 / 3.29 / 3.2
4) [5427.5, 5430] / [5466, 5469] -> 0.78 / 2.69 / 3.4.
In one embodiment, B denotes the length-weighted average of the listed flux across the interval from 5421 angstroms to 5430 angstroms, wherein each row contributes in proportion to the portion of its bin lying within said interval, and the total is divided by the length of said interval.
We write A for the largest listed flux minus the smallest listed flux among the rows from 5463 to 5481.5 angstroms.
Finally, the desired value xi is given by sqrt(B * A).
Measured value 0.39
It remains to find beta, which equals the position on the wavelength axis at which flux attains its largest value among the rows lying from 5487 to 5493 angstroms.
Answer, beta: 5489.75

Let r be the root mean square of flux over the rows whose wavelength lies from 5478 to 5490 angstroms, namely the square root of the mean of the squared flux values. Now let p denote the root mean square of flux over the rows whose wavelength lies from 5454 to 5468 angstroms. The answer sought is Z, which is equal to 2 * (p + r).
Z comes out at 4.42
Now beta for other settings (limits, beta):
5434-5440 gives 5438.17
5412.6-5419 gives 5418.17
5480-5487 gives 5484.70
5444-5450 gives 5449.45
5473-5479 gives 5473.34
